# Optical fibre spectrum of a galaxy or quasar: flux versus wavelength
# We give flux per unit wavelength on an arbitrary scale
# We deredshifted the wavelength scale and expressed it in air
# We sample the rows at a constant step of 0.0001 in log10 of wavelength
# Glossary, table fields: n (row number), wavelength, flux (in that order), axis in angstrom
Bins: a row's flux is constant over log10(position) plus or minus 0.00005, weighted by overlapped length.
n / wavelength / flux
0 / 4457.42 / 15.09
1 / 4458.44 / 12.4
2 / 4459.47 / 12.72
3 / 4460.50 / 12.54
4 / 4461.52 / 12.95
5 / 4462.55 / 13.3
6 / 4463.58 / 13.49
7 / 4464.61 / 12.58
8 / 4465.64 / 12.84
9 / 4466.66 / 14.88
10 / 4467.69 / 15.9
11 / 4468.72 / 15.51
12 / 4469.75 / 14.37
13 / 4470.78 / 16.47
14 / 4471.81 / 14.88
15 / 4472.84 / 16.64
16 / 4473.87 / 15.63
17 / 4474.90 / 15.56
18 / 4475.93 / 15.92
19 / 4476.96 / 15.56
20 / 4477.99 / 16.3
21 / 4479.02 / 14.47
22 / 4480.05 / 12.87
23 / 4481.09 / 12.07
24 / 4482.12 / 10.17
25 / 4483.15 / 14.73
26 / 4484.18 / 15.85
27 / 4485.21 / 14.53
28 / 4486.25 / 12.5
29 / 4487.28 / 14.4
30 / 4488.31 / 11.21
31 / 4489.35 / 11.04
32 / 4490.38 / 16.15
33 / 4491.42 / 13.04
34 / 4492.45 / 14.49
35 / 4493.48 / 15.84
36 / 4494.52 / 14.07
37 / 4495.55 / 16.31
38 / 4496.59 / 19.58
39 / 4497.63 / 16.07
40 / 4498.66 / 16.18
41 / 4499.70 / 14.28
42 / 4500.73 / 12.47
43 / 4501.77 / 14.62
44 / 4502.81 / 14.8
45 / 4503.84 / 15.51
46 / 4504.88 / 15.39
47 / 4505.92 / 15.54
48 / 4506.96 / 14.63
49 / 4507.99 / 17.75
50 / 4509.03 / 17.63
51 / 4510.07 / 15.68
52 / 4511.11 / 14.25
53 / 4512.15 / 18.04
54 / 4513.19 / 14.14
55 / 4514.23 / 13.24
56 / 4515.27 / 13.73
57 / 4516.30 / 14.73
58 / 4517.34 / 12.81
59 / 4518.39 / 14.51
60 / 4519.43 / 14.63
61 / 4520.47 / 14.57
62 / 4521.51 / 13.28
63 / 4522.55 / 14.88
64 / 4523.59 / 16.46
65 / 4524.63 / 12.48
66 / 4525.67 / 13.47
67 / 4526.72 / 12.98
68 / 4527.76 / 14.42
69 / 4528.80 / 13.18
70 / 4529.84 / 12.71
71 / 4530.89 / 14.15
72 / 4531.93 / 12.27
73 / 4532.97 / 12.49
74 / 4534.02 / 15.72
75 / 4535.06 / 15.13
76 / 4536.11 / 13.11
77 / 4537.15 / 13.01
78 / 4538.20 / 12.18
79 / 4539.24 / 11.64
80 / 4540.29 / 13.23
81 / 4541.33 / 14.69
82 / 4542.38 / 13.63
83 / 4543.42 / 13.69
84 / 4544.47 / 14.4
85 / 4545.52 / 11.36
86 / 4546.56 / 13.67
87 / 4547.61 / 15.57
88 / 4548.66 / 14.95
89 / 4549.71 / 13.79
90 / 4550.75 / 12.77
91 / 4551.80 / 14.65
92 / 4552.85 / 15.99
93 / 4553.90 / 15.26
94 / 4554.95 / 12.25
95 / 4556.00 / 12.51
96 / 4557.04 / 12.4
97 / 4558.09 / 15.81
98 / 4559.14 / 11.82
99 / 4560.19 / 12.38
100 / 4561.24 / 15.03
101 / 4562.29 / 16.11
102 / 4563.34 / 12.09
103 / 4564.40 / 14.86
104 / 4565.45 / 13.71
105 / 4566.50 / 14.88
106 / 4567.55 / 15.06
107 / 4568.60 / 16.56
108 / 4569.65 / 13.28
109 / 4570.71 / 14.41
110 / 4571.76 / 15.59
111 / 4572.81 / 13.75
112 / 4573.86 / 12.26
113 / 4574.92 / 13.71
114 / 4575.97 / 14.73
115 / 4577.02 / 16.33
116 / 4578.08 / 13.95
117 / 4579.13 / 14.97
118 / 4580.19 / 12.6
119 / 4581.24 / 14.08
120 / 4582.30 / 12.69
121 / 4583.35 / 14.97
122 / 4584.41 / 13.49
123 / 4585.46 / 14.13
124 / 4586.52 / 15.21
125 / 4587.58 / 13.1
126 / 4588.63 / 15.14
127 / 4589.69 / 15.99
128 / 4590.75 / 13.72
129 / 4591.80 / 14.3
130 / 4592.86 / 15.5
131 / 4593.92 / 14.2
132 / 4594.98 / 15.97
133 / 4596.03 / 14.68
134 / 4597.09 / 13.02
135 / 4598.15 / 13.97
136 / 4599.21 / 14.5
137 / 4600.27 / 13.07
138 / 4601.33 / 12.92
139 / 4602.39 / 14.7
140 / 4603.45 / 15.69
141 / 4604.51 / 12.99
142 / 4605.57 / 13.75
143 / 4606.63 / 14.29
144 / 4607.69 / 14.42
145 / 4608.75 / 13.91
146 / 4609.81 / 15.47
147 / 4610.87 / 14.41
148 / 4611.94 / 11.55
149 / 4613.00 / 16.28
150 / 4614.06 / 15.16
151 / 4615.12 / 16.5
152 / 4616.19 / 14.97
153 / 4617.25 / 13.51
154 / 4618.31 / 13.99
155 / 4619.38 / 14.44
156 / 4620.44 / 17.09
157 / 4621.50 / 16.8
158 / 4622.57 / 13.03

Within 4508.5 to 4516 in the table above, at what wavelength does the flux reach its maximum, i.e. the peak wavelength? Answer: 4512.15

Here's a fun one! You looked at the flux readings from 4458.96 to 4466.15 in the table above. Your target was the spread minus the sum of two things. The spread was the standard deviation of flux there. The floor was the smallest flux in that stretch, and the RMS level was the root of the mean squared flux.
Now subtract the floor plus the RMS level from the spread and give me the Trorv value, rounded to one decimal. -25.1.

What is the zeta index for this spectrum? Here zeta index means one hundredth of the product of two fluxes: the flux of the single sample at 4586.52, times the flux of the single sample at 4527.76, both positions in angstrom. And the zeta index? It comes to 2.19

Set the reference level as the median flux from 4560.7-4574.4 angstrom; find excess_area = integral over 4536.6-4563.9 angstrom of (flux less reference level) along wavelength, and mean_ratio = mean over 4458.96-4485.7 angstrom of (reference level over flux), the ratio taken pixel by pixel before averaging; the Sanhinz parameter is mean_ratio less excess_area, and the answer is 34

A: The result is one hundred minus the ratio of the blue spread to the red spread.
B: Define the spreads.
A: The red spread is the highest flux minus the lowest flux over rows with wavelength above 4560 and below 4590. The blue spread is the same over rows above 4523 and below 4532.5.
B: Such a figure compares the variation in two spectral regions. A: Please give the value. 99.1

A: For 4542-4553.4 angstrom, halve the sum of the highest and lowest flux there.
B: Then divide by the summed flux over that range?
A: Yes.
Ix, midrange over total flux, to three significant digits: 0.0885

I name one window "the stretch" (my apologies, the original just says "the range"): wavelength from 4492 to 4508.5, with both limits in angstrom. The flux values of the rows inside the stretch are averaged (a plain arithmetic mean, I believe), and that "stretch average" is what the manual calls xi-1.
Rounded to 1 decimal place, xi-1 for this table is 15.5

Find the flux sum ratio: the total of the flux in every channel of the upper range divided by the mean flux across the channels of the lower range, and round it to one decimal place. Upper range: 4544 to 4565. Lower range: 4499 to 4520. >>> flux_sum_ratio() 18.6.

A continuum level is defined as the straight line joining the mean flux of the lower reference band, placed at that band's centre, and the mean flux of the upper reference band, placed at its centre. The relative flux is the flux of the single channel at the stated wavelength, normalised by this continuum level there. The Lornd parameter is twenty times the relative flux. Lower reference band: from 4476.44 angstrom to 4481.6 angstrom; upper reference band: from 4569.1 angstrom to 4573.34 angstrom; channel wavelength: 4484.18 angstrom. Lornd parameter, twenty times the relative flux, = 22.2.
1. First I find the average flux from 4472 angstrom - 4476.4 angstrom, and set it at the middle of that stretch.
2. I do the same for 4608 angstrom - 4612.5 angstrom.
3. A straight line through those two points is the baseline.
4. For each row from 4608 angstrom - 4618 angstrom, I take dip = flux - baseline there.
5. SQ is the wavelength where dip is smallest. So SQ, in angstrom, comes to 4611.94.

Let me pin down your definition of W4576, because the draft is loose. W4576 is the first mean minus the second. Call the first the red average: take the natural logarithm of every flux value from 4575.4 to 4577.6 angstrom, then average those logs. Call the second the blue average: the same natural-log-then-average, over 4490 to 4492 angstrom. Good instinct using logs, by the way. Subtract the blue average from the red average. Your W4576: 0.07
